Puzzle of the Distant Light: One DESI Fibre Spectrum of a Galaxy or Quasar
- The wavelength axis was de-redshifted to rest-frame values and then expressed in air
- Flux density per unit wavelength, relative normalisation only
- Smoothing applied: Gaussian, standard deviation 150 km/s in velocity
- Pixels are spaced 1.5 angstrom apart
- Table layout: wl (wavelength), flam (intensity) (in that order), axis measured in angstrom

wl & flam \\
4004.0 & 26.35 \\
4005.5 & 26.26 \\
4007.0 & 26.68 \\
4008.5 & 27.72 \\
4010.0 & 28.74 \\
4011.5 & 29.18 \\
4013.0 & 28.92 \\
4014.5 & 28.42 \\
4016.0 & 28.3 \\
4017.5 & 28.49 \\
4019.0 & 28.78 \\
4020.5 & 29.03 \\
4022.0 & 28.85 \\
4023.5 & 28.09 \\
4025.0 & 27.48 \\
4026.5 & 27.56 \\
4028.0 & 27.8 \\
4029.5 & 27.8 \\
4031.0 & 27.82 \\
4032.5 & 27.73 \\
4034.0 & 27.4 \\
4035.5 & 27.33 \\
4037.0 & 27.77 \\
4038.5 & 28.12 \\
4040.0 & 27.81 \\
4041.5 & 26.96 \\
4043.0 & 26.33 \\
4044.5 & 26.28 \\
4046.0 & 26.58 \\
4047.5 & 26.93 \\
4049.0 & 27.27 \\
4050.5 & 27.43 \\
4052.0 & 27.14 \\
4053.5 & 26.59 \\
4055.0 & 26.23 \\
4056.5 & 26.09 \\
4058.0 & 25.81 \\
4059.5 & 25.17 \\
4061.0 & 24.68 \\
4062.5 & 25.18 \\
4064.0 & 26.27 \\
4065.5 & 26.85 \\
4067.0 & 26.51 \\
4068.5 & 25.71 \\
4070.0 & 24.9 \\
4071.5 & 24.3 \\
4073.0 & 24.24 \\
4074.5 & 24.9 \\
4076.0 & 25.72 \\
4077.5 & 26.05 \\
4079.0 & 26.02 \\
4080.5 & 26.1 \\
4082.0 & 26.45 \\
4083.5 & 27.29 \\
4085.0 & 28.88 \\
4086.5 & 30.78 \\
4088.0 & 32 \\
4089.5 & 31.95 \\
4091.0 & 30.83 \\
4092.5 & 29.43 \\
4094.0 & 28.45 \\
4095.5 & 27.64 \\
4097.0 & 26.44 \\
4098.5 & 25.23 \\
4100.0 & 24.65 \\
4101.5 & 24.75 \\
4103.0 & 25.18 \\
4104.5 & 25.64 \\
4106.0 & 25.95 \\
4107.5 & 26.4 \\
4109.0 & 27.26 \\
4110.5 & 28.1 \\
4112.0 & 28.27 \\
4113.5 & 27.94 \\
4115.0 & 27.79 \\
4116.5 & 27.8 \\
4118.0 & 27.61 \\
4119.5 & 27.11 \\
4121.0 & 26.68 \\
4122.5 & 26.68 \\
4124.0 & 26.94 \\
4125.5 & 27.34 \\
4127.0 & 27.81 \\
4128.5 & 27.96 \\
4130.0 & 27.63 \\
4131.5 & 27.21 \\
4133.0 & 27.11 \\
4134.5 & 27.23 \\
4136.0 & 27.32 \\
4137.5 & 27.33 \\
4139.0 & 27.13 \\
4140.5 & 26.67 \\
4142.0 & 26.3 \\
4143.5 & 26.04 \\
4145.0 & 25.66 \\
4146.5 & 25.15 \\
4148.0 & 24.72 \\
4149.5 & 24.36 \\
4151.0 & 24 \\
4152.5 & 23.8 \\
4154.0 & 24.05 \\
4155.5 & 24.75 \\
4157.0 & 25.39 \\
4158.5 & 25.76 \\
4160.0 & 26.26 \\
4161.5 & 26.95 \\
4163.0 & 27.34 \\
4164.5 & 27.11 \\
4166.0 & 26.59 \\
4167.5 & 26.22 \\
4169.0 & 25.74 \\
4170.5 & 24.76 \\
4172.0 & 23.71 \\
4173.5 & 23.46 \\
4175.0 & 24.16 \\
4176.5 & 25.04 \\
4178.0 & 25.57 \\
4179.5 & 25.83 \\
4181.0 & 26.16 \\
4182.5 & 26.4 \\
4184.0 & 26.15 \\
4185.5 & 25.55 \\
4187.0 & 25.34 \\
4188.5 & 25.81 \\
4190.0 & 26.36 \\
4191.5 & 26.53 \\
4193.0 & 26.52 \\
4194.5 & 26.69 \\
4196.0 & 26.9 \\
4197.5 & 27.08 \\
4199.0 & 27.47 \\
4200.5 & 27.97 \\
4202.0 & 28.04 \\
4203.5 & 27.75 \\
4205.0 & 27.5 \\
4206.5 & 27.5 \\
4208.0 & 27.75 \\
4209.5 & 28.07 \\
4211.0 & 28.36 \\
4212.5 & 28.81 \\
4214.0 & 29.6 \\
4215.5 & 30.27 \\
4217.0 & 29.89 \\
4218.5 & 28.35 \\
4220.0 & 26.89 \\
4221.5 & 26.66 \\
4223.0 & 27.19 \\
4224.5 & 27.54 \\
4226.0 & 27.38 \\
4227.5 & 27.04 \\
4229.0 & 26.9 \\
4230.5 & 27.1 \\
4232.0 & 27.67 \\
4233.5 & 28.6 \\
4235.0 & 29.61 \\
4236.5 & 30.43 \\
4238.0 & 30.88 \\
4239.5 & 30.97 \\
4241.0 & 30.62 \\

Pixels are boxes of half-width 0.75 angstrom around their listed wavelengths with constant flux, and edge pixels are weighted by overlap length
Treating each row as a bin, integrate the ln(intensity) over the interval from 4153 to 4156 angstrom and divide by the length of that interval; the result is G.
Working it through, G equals 3.19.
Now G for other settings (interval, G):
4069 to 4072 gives 3.21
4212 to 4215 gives 3.38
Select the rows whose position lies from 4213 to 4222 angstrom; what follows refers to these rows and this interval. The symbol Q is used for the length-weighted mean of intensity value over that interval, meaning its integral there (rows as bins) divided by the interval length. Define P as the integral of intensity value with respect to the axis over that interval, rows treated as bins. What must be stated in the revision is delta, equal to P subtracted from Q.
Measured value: -229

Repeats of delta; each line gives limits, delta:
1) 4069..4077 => -174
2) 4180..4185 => -105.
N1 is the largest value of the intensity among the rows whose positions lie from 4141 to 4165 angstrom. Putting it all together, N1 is 27.34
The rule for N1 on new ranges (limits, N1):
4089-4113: 31.95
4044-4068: 27.43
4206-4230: 30.27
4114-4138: 27.96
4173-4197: 26.9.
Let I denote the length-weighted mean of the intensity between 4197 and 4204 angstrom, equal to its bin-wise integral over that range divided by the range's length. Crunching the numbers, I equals 27.7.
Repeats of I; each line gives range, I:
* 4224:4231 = 27.2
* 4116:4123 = 27.2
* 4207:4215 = 28.5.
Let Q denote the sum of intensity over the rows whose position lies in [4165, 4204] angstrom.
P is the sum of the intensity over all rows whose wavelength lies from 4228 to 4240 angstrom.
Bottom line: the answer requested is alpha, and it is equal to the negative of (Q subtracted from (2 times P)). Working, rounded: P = 232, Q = 678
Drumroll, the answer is 213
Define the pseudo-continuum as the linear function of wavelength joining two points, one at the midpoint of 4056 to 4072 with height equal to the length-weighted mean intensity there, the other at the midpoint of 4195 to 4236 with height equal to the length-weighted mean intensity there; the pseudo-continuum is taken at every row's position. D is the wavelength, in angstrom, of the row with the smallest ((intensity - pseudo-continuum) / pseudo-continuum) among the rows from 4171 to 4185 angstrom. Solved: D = 4173.5 angstrom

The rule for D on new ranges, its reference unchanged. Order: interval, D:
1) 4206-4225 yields 4221.5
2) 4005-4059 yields 4058.0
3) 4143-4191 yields 4173.5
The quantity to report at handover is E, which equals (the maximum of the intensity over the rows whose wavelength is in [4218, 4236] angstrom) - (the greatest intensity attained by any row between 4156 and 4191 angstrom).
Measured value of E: 2.3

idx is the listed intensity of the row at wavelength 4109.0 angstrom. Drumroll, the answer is 27.26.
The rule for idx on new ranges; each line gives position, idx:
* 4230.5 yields 27.1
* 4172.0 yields 23.71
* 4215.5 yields 30.27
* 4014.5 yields 28.42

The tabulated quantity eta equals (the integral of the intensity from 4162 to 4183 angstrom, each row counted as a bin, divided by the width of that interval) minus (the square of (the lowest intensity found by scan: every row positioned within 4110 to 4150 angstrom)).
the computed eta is -568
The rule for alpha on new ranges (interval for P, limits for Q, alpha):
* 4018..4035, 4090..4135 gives 198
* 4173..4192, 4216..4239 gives -243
